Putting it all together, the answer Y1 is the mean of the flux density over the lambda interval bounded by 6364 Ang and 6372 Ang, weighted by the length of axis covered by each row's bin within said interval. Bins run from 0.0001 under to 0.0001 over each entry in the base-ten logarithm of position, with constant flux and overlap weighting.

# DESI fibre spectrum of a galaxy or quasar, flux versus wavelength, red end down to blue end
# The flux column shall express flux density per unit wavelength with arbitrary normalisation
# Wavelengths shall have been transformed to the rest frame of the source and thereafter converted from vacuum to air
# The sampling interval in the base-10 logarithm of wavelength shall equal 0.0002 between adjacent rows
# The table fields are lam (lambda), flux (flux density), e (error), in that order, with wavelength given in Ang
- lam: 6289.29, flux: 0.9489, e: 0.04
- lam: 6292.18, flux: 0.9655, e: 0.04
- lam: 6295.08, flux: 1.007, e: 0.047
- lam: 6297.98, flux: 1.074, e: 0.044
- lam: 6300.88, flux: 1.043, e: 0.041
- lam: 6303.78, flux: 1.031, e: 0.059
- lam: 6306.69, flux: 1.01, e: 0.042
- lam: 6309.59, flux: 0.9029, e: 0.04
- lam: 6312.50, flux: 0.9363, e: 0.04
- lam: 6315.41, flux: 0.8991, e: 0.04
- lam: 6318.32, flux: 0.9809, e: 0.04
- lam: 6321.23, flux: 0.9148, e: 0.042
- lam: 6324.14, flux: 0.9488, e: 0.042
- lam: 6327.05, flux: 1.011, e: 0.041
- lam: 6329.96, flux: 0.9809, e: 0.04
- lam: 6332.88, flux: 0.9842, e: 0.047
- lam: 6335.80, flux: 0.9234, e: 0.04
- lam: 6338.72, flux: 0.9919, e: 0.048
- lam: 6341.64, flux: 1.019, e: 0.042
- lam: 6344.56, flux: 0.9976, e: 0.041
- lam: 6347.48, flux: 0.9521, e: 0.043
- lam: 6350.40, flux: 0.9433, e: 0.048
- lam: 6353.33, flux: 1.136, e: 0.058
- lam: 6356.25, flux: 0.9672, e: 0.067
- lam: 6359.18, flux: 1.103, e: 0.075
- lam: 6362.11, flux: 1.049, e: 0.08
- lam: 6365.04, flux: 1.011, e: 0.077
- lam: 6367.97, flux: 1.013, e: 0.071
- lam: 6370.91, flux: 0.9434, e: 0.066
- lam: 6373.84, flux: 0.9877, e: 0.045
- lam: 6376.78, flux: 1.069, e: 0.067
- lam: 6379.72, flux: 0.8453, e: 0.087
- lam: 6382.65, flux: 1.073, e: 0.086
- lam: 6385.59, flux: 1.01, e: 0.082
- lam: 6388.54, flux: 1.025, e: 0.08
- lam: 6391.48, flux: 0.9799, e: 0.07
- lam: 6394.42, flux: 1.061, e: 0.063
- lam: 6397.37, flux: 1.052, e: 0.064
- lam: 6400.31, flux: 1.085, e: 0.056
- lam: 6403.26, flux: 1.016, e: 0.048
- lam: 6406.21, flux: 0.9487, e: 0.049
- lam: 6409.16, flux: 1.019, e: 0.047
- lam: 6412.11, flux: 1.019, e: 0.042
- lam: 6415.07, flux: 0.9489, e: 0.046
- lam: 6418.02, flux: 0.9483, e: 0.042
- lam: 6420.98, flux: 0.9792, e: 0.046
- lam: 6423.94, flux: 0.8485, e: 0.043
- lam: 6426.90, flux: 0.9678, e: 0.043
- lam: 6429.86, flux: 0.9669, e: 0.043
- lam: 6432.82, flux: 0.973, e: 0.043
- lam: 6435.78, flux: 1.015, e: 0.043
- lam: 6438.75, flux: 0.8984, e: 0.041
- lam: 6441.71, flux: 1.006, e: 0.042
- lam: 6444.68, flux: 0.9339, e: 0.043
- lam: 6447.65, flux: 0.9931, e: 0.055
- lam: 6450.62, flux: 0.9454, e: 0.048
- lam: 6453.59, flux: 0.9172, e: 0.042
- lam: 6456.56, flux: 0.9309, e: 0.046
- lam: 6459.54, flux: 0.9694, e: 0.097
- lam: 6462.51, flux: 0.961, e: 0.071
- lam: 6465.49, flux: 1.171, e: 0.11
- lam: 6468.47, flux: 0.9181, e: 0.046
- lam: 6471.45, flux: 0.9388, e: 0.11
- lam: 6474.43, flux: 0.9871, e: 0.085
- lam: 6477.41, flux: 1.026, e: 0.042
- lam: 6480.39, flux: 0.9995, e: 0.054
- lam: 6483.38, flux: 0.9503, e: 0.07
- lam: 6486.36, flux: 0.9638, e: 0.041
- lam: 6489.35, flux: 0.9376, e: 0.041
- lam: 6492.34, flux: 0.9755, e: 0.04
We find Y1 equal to 0.99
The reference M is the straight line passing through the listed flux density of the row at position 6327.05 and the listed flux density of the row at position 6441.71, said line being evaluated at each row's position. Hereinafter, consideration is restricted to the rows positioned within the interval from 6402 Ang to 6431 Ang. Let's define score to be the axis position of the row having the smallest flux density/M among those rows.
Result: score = 6423.94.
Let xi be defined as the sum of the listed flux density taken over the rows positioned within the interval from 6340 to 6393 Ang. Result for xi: 18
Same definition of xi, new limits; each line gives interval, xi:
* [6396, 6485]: 29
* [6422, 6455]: 10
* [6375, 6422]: 16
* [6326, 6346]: 7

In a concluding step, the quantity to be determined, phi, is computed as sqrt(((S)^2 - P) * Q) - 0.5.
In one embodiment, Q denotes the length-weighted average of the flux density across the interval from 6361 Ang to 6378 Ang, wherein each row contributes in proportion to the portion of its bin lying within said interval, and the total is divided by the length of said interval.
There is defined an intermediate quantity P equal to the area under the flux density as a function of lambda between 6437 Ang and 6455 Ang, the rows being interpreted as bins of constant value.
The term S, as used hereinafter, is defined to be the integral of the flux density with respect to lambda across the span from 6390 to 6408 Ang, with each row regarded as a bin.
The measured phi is 17.6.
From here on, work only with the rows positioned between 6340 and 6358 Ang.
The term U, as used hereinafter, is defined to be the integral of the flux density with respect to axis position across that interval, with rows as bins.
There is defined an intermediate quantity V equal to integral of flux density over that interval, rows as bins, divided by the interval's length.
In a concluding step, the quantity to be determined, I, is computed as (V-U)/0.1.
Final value -171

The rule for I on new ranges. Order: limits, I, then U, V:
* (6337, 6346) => -80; 9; 1.00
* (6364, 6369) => -40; 5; 1.01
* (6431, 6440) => -77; 9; 0.96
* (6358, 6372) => -133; 14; 1.02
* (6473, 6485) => -109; 12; 0.99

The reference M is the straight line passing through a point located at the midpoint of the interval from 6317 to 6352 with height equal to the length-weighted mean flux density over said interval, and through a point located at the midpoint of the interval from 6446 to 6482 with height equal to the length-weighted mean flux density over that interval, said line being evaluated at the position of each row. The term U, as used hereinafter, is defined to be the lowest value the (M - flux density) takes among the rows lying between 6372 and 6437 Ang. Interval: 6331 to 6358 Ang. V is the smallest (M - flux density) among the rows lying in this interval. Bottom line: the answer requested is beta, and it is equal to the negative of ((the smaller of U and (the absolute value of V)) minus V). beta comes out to -0.054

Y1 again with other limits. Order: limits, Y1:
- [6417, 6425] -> 0.93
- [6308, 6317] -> 0.92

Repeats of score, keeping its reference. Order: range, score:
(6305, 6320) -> 6315.41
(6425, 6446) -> 6438.75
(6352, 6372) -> 6370.91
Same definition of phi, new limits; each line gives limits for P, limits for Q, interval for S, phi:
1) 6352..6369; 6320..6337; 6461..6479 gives 16.7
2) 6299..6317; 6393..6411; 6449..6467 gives 16.9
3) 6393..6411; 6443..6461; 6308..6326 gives 15.3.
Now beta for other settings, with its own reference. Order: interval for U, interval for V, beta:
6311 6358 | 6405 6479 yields -0.028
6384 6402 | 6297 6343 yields 0.005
